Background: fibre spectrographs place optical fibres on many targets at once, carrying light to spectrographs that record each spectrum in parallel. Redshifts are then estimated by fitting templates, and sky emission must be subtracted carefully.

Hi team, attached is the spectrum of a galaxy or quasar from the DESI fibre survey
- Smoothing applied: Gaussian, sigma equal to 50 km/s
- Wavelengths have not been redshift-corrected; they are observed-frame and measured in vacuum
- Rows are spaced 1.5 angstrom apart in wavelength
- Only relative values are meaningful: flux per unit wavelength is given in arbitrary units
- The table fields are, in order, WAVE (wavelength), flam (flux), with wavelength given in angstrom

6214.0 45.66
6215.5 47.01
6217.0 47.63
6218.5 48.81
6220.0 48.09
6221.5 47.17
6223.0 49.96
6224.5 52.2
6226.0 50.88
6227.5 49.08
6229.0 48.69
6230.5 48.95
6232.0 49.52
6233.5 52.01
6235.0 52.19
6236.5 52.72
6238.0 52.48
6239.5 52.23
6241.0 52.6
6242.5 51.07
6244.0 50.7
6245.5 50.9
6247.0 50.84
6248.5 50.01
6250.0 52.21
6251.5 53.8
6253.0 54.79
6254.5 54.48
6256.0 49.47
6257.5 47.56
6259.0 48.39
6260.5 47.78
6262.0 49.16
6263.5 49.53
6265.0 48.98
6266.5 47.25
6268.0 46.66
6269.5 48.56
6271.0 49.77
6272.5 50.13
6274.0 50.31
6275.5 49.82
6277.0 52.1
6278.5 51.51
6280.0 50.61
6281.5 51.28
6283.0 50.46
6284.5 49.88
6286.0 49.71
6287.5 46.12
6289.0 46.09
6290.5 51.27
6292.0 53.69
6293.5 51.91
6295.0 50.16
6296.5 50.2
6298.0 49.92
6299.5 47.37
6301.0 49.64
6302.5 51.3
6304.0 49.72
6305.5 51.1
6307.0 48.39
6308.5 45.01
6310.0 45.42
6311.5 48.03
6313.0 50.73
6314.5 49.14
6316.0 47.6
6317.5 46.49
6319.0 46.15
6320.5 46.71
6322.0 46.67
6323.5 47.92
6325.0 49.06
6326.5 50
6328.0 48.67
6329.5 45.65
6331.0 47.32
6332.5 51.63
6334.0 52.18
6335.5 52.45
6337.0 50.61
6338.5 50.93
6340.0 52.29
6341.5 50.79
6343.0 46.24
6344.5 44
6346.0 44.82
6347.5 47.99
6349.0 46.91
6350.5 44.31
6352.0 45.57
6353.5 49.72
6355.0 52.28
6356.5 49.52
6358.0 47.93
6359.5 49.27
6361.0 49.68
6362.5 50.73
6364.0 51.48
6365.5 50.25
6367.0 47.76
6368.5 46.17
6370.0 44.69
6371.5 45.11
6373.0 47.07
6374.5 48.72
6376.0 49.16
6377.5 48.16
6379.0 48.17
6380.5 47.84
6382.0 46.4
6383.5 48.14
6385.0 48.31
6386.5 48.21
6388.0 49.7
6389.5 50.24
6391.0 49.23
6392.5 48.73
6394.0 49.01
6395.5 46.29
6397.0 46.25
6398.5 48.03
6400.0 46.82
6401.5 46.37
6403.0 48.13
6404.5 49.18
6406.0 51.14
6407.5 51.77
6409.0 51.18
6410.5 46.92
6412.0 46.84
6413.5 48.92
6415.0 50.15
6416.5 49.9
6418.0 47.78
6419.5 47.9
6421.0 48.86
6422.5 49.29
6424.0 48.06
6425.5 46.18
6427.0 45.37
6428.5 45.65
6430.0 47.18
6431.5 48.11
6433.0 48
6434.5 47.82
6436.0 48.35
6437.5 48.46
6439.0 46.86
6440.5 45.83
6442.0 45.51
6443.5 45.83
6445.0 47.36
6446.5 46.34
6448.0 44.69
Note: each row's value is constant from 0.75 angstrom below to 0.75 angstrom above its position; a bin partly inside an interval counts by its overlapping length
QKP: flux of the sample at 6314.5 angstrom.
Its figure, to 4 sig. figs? 49.14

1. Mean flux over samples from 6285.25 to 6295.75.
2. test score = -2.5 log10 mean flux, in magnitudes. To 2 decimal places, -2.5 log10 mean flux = -4.24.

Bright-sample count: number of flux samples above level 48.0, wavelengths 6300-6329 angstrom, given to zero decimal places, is 11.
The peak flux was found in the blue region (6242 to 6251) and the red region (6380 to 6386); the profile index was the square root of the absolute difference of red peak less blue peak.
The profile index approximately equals 2.0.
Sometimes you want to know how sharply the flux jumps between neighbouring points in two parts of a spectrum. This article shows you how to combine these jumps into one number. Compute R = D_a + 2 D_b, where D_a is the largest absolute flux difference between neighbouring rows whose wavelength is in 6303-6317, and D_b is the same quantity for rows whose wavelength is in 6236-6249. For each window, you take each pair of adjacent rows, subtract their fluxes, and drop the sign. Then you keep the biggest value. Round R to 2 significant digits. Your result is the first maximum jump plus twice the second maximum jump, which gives 6.4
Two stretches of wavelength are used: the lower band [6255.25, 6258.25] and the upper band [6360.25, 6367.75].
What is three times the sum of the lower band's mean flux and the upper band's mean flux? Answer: 295.5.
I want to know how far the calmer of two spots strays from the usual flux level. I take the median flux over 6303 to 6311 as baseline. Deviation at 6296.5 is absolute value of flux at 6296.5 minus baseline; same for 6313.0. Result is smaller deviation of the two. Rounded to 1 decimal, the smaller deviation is 1.8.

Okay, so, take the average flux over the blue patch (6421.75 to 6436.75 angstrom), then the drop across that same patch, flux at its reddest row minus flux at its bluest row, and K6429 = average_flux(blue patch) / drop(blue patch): -50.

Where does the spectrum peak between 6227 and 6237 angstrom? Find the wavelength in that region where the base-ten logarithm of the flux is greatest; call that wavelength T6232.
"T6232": 6236.5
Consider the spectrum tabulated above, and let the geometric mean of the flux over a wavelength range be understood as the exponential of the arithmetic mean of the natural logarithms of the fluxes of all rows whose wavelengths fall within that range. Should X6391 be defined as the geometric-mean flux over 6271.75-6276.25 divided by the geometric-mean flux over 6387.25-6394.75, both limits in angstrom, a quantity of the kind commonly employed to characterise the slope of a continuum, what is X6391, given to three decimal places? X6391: 1.014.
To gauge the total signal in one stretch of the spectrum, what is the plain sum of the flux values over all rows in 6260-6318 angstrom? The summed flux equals 1923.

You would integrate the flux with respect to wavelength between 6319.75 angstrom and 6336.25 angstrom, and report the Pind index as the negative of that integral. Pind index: -807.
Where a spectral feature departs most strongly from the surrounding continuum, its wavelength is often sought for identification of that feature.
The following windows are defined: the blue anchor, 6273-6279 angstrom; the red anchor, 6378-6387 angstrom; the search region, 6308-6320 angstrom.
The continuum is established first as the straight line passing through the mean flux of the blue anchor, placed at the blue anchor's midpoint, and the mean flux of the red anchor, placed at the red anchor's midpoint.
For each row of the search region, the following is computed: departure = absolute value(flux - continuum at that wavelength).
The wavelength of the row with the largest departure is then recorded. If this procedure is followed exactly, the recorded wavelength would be 6308.5 angstrom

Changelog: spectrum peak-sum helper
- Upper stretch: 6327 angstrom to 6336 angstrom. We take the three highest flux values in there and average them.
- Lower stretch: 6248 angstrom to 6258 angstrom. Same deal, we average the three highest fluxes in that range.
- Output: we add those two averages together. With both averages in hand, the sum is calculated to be 106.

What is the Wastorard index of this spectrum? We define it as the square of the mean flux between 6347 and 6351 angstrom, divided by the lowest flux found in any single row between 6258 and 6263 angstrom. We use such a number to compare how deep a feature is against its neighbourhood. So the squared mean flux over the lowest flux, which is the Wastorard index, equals 45.1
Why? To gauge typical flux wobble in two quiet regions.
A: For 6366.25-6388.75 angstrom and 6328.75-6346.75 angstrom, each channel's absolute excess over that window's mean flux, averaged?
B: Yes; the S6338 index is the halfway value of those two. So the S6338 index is 2.01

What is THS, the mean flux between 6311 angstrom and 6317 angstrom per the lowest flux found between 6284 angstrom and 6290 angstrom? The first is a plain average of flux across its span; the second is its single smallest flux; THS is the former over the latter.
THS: 1.06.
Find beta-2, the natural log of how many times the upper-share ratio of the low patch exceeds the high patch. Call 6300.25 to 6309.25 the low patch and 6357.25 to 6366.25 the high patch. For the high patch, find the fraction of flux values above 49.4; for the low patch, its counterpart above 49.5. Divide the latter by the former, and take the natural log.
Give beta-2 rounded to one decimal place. 0.0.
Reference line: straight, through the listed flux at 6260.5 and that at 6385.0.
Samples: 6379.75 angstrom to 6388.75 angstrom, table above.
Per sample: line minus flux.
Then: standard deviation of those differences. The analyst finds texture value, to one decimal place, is 1.0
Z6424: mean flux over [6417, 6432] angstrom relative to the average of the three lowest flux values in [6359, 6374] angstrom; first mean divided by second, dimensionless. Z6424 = 1.05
